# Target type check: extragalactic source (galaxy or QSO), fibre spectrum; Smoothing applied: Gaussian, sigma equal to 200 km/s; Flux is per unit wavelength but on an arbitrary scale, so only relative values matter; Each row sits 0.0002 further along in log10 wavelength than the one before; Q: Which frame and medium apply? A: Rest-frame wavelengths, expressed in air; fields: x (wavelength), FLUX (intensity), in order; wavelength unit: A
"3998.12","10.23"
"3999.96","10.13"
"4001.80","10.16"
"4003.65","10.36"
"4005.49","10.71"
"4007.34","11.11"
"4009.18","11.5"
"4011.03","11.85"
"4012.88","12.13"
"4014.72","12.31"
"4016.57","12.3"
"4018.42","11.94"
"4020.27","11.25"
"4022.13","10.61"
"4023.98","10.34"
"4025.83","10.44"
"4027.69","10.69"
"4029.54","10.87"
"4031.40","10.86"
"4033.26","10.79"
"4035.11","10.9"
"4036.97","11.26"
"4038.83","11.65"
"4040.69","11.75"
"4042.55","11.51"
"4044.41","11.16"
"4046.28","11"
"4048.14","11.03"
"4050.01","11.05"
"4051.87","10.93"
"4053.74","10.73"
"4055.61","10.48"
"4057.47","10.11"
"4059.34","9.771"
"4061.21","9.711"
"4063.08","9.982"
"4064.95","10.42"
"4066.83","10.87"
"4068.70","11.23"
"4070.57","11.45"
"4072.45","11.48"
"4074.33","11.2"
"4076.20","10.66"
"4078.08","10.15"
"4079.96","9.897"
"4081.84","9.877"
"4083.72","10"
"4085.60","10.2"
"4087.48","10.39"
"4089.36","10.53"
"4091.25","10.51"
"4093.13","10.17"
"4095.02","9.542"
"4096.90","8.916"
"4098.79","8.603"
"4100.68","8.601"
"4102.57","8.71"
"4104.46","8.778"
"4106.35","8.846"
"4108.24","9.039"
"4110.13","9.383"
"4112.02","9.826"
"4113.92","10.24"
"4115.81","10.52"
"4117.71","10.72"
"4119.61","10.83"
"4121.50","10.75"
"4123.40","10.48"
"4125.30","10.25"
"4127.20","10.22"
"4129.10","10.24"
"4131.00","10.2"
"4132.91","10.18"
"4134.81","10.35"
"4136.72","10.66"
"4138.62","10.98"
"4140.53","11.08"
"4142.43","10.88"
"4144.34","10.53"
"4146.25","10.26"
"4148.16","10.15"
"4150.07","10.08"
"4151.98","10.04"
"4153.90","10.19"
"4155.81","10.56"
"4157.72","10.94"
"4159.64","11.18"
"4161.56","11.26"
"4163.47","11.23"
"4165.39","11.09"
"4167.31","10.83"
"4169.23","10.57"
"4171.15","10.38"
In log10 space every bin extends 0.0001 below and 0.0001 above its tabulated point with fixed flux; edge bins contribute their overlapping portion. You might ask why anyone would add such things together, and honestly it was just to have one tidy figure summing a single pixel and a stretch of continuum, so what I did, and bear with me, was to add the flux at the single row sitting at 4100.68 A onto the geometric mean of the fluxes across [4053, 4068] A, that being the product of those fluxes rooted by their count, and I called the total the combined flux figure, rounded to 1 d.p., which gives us 18.9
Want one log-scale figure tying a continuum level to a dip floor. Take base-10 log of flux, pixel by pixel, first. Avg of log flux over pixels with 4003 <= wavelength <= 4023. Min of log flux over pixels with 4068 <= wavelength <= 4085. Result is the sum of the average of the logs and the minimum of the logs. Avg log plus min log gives 2.05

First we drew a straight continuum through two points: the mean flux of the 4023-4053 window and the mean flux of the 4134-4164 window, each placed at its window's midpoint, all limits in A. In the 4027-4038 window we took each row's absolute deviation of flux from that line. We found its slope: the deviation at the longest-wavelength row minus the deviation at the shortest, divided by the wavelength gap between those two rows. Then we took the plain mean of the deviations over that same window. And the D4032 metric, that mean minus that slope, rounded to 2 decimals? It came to 0.23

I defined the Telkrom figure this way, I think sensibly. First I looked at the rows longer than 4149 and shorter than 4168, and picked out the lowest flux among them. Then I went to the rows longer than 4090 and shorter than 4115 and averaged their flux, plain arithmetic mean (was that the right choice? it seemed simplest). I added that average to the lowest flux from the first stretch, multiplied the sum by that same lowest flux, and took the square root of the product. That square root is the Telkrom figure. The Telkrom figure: 13.9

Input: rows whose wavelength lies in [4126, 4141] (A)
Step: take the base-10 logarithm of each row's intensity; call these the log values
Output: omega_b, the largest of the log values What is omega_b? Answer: 1.045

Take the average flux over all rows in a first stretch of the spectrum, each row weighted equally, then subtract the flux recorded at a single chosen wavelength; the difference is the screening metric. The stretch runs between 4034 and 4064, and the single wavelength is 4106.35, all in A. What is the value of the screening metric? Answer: 1.97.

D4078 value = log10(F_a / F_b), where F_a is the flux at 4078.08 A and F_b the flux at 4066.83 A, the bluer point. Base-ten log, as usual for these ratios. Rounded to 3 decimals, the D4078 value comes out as -0.030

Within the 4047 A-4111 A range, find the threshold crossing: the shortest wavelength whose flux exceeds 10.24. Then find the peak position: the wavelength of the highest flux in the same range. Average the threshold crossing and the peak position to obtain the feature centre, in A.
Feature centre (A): 4060.3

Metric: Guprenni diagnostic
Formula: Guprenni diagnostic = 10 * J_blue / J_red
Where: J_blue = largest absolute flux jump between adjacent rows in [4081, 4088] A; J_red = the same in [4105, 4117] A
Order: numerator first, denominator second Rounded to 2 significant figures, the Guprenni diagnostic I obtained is 4.5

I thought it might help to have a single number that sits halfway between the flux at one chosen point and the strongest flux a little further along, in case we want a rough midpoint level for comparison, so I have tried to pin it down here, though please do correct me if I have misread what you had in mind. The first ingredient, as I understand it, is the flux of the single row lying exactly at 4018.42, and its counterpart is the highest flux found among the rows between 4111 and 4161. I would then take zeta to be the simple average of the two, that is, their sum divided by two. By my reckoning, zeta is 11.6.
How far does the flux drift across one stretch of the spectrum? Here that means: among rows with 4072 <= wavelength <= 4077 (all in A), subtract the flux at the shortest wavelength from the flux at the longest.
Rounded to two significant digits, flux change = -0.82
